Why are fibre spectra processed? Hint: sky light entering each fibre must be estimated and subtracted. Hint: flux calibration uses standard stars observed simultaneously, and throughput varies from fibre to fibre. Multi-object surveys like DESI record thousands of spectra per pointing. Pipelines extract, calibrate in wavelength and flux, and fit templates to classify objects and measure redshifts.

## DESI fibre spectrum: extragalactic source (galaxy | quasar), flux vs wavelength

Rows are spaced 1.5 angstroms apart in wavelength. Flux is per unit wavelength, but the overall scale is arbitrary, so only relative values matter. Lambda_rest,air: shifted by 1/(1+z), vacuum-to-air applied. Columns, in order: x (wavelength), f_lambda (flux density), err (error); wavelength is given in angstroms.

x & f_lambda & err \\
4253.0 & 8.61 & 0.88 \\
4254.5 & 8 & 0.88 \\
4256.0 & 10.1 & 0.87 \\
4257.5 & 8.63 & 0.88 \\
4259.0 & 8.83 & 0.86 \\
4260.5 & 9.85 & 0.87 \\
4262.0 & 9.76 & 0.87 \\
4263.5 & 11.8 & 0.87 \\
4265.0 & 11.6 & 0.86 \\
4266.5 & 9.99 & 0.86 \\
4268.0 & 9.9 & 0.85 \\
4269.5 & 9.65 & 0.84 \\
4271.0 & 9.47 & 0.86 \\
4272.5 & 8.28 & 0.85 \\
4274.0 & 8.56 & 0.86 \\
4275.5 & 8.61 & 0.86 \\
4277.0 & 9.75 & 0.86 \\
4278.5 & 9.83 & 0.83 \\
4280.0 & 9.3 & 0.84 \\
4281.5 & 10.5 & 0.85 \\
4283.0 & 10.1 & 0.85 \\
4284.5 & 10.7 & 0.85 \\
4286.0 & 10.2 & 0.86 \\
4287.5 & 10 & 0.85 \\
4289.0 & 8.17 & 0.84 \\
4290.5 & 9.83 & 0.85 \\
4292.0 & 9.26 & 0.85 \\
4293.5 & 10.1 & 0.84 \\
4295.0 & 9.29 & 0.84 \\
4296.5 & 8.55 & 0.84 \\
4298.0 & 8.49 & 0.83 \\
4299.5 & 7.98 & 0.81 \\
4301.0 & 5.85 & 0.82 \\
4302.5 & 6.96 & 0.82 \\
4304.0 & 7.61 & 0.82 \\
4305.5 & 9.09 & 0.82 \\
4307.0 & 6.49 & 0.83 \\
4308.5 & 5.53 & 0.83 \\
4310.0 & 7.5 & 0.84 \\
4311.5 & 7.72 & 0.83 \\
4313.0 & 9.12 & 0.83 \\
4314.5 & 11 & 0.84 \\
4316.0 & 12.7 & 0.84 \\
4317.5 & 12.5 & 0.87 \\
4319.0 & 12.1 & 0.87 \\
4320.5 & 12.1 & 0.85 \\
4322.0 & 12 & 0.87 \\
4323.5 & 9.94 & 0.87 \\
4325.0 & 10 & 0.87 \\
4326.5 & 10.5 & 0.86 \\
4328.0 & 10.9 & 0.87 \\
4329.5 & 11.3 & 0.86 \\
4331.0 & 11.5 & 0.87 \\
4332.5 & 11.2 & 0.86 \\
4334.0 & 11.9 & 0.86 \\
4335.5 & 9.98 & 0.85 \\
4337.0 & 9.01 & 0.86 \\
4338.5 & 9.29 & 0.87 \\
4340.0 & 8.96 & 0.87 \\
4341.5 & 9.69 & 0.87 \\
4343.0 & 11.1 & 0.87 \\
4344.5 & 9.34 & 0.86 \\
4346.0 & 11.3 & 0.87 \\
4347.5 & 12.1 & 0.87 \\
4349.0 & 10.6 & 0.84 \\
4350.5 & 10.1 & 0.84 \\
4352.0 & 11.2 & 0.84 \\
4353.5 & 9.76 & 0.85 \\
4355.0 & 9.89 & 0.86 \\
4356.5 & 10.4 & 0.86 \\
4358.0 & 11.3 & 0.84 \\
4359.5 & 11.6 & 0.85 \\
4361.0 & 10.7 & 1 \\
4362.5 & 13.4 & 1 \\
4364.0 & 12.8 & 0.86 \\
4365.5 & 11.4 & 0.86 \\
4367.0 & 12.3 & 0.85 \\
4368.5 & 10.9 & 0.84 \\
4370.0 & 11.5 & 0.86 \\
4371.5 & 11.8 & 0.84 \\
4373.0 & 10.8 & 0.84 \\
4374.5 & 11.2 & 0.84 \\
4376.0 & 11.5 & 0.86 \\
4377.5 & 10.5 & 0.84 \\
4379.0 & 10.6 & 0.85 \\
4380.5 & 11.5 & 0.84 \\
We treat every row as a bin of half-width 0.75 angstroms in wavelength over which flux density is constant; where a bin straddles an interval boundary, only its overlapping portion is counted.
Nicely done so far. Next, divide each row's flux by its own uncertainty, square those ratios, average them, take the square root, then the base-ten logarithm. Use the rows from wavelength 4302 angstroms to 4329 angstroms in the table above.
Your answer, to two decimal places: 1.07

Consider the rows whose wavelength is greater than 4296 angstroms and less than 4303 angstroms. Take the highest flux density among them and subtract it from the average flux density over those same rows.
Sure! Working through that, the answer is -1.0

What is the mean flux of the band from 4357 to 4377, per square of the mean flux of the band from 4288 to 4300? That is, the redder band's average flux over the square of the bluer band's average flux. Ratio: 0.14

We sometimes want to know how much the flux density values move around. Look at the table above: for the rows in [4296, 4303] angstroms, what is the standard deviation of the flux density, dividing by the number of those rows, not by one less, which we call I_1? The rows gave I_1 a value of 1.03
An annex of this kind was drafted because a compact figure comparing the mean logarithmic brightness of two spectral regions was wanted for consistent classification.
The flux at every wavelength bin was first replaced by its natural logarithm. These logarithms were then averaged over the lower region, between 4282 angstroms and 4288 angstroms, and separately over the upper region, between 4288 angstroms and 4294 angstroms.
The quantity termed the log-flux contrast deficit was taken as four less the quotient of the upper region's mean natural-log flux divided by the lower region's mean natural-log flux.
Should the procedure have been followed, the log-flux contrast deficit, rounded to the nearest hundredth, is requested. 3.04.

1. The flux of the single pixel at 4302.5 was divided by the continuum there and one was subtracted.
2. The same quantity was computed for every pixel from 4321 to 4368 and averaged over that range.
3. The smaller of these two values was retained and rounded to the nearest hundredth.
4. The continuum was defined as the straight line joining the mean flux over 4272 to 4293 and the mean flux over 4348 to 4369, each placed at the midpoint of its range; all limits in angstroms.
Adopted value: -0.30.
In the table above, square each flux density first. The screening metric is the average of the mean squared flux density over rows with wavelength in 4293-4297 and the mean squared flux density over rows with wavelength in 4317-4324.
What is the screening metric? 113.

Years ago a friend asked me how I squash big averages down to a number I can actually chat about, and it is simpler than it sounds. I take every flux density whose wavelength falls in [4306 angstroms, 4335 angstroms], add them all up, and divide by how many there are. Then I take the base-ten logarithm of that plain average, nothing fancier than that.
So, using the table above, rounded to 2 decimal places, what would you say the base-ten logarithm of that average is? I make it 1.01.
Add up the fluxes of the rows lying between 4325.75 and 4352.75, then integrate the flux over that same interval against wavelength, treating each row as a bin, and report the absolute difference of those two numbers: 95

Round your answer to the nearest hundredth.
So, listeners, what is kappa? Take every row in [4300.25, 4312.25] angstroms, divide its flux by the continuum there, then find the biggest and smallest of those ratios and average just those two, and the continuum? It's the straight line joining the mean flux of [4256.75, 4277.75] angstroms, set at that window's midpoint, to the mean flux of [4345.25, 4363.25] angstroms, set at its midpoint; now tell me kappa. 0.71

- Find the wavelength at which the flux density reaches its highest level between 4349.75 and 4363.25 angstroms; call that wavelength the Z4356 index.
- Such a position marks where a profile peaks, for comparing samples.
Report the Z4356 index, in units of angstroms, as 4362.5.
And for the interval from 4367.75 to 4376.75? 4371.5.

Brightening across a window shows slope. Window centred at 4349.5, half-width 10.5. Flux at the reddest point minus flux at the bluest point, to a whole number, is 3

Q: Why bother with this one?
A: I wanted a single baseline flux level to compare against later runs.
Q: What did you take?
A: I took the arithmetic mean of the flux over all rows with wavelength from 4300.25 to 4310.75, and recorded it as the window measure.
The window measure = 7.0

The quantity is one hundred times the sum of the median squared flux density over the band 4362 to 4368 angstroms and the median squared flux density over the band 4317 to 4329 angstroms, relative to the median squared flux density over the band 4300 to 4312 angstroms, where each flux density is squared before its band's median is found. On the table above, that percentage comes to 552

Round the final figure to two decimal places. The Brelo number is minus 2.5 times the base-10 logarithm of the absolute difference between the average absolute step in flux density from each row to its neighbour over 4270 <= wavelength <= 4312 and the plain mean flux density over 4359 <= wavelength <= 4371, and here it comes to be -2.60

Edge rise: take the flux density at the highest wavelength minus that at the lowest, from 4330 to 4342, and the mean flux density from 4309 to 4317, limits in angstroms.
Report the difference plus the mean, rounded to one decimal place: 7.8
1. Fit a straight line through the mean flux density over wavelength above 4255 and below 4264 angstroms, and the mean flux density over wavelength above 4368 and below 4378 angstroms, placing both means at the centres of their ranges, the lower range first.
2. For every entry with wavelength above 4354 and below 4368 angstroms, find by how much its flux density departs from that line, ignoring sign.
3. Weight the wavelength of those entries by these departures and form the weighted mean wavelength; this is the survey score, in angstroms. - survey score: 4361.8 angstroms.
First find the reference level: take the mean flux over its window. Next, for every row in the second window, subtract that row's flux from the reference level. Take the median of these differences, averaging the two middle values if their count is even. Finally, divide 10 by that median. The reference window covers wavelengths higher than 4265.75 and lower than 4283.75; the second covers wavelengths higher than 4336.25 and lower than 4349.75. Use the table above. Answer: -51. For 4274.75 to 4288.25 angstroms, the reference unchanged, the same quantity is -20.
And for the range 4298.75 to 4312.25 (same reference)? 5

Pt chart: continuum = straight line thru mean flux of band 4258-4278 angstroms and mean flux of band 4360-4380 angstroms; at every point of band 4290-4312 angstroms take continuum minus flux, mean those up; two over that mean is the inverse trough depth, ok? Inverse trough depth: 1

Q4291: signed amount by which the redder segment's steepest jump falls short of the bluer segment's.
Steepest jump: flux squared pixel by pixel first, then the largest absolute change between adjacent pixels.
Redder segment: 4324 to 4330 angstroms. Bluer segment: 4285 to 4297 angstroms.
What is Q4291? 23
